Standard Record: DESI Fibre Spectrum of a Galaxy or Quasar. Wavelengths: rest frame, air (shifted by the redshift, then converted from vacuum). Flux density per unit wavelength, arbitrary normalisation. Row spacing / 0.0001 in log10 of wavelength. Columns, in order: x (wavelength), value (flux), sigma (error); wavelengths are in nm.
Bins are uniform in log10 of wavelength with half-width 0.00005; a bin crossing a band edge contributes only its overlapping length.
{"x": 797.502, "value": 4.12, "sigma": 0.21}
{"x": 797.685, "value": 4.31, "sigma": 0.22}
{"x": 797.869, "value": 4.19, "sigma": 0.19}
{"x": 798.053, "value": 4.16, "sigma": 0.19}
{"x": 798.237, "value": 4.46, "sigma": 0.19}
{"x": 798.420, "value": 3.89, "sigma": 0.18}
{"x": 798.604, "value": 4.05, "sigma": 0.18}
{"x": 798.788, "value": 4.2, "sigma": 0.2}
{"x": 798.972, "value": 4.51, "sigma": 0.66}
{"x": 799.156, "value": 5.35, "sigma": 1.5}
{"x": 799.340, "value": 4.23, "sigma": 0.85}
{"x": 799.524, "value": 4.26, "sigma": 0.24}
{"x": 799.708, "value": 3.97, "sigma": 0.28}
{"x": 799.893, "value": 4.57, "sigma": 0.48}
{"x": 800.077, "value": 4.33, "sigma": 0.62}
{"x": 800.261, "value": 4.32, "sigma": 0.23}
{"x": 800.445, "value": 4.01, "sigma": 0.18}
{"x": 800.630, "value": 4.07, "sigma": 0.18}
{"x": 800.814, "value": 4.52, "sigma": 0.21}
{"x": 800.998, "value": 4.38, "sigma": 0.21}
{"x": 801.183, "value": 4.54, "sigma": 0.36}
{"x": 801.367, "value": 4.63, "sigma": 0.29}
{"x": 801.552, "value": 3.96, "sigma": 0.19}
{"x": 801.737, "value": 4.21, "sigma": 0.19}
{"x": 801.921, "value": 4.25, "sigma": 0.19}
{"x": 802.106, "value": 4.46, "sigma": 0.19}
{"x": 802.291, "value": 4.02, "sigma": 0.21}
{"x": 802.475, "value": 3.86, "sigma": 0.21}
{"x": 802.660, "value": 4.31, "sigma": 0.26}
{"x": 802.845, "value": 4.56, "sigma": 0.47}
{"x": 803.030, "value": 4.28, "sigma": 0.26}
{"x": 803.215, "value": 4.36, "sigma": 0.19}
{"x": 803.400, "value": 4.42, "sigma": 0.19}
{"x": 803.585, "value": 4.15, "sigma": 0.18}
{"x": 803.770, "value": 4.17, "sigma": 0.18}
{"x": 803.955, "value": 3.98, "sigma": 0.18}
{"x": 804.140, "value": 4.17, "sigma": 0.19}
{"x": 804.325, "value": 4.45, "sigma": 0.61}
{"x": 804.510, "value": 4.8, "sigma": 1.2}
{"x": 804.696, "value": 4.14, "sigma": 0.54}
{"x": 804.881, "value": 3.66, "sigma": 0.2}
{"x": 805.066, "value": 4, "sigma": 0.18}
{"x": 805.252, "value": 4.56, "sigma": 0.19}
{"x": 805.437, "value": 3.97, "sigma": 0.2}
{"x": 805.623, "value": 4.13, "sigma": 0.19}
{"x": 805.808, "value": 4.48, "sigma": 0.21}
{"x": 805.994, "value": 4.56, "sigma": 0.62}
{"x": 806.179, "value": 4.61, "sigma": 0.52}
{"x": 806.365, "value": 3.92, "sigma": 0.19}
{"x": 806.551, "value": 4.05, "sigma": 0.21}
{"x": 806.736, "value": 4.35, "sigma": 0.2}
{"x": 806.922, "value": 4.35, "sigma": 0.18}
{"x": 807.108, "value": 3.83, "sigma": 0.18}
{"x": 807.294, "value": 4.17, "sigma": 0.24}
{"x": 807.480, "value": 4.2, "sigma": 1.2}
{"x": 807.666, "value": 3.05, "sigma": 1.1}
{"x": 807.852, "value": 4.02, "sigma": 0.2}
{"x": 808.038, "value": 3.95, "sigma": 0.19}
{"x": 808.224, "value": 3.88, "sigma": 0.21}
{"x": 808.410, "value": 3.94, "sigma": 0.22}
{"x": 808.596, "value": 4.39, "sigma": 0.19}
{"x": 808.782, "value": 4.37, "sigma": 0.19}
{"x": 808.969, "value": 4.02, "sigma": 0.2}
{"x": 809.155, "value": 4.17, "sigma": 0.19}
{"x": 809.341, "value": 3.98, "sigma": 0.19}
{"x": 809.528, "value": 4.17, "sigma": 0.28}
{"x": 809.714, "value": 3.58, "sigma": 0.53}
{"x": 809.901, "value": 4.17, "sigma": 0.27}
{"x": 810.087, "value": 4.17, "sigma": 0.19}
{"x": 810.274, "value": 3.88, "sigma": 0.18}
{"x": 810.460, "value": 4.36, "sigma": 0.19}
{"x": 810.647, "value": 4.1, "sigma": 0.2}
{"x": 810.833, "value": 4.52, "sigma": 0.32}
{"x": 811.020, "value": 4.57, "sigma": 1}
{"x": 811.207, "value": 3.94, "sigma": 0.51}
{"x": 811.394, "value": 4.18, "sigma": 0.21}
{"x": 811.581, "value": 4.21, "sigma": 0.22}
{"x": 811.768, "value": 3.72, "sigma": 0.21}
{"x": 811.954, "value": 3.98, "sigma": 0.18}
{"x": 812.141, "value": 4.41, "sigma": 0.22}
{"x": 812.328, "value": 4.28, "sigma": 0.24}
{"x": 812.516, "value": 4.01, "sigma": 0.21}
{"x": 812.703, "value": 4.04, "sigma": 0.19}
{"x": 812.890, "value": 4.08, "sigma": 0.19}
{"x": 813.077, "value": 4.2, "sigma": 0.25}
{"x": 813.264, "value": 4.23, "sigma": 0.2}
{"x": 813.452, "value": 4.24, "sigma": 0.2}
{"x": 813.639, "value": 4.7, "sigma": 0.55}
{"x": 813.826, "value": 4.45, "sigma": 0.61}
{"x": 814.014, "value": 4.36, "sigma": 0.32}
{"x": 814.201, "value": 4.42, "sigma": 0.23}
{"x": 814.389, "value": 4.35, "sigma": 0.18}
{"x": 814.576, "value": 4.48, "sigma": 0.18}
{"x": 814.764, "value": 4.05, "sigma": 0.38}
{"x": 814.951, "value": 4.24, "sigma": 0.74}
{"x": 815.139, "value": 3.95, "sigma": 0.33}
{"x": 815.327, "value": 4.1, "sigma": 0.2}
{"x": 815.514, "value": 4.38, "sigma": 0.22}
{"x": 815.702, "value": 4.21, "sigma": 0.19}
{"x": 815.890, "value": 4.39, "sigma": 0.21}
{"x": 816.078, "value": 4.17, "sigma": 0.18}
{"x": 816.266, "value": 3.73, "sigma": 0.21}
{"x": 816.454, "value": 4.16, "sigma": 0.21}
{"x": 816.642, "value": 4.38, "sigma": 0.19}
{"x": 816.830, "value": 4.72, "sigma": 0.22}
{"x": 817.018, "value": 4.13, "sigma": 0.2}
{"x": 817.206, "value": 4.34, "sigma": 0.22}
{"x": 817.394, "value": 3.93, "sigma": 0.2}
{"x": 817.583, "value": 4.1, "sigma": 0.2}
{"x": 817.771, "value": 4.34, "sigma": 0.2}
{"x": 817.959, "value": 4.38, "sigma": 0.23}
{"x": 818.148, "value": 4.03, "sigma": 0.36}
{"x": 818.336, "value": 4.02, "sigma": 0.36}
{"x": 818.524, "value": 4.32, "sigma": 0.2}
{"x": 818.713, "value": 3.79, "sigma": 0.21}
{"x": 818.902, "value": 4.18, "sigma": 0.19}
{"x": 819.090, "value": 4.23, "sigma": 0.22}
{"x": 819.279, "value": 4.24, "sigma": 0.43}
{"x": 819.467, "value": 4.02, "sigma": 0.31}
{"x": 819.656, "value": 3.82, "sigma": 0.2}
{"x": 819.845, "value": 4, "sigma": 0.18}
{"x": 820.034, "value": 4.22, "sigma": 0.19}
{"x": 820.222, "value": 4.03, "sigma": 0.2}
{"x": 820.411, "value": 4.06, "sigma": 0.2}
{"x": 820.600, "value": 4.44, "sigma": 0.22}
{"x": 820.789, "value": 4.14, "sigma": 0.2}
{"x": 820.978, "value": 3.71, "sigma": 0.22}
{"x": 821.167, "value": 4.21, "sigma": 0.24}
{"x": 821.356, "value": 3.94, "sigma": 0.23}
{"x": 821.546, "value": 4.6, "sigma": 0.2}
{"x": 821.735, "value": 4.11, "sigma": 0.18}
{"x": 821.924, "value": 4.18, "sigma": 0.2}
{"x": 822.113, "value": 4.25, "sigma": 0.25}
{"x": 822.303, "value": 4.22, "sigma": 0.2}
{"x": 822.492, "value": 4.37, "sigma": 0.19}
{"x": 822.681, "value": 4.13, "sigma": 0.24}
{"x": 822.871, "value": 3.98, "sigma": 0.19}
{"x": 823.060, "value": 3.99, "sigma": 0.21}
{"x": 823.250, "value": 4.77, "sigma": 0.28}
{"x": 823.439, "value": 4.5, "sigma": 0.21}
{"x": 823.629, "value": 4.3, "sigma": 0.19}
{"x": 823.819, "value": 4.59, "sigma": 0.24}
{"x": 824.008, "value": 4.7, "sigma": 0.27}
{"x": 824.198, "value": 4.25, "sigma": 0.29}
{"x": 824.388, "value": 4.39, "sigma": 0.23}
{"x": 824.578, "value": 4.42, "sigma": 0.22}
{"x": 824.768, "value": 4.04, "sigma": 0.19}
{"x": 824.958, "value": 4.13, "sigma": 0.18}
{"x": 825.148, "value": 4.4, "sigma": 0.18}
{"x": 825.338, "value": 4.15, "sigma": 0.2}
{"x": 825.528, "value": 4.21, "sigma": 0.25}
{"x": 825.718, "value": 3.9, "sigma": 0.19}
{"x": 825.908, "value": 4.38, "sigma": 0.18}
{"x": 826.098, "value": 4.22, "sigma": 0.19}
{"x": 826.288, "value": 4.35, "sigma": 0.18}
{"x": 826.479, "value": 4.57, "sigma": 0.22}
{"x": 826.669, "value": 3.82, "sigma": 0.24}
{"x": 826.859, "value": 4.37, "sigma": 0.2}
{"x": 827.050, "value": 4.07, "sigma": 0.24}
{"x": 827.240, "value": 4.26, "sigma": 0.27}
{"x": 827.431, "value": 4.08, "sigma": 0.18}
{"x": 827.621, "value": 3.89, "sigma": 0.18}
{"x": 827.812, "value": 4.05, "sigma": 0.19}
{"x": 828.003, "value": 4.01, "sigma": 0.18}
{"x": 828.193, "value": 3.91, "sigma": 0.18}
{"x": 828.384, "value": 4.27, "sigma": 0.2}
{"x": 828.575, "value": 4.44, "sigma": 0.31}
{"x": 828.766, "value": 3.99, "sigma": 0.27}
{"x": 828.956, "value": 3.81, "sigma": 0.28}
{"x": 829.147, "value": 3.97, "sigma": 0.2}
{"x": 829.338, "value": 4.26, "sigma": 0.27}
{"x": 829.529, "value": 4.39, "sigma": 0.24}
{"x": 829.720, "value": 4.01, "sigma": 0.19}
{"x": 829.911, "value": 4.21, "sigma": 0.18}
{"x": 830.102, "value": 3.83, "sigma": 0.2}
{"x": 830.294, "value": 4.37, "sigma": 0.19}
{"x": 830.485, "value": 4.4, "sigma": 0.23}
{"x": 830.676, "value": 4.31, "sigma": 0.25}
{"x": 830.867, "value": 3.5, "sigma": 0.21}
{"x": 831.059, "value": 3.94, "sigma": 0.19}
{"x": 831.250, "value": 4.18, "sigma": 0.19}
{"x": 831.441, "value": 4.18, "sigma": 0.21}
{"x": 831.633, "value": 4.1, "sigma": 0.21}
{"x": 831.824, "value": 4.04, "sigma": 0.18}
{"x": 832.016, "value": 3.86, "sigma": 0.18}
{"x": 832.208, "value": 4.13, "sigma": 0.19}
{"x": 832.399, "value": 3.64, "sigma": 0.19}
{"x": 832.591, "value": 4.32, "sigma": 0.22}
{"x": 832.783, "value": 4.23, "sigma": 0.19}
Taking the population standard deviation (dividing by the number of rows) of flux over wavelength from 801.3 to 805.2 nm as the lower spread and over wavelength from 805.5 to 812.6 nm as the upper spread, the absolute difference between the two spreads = 0.033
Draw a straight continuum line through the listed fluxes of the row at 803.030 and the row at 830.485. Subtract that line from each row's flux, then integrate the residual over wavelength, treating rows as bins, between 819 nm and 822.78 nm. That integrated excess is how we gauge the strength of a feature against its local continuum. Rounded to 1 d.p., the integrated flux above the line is -0.8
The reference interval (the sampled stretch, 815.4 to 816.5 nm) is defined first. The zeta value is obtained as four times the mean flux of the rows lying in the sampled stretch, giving 16.7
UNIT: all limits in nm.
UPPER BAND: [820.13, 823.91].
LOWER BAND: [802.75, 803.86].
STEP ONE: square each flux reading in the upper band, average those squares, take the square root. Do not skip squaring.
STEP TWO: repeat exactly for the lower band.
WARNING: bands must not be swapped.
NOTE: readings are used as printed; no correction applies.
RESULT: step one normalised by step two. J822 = 0.979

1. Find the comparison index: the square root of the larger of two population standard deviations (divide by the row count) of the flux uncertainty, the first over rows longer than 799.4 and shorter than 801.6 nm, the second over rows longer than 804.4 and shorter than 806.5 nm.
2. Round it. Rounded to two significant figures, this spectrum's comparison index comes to 0.55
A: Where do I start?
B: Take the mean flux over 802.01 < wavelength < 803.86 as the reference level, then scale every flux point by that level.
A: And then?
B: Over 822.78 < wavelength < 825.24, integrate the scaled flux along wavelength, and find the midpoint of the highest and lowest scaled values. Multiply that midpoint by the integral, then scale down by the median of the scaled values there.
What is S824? 2.5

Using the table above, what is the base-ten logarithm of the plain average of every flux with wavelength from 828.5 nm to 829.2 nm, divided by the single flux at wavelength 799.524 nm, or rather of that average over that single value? -0.022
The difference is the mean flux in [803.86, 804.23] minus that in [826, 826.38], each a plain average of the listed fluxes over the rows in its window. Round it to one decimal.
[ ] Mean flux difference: -0.2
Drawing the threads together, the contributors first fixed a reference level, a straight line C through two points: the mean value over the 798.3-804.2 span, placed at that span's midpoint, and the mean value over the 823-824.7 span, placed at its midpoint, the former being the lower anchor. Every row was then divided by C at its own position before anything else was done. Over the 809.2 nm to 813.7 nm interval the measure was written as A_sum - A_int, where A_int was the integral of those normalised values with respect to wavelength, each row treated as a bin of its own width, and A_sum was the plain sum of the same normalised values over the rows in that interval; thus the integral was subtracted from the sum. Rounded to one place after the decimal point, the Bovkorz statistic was 18.6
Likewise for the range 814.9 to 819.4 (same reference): 18.6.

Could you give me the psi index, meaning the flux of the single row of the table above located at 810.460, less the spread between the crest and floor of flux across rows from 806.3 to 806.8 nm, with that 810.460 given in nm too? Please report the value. 3.93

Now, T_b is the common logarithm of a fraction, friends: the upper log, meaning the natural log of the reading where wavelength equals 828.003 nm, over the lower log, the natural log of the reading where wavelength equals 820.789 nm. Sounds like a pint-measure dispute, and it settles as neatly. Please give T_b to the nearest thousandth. -0.010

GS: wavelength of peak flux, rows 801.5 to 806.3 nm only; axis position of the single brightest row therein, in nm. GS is 804.510 nm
